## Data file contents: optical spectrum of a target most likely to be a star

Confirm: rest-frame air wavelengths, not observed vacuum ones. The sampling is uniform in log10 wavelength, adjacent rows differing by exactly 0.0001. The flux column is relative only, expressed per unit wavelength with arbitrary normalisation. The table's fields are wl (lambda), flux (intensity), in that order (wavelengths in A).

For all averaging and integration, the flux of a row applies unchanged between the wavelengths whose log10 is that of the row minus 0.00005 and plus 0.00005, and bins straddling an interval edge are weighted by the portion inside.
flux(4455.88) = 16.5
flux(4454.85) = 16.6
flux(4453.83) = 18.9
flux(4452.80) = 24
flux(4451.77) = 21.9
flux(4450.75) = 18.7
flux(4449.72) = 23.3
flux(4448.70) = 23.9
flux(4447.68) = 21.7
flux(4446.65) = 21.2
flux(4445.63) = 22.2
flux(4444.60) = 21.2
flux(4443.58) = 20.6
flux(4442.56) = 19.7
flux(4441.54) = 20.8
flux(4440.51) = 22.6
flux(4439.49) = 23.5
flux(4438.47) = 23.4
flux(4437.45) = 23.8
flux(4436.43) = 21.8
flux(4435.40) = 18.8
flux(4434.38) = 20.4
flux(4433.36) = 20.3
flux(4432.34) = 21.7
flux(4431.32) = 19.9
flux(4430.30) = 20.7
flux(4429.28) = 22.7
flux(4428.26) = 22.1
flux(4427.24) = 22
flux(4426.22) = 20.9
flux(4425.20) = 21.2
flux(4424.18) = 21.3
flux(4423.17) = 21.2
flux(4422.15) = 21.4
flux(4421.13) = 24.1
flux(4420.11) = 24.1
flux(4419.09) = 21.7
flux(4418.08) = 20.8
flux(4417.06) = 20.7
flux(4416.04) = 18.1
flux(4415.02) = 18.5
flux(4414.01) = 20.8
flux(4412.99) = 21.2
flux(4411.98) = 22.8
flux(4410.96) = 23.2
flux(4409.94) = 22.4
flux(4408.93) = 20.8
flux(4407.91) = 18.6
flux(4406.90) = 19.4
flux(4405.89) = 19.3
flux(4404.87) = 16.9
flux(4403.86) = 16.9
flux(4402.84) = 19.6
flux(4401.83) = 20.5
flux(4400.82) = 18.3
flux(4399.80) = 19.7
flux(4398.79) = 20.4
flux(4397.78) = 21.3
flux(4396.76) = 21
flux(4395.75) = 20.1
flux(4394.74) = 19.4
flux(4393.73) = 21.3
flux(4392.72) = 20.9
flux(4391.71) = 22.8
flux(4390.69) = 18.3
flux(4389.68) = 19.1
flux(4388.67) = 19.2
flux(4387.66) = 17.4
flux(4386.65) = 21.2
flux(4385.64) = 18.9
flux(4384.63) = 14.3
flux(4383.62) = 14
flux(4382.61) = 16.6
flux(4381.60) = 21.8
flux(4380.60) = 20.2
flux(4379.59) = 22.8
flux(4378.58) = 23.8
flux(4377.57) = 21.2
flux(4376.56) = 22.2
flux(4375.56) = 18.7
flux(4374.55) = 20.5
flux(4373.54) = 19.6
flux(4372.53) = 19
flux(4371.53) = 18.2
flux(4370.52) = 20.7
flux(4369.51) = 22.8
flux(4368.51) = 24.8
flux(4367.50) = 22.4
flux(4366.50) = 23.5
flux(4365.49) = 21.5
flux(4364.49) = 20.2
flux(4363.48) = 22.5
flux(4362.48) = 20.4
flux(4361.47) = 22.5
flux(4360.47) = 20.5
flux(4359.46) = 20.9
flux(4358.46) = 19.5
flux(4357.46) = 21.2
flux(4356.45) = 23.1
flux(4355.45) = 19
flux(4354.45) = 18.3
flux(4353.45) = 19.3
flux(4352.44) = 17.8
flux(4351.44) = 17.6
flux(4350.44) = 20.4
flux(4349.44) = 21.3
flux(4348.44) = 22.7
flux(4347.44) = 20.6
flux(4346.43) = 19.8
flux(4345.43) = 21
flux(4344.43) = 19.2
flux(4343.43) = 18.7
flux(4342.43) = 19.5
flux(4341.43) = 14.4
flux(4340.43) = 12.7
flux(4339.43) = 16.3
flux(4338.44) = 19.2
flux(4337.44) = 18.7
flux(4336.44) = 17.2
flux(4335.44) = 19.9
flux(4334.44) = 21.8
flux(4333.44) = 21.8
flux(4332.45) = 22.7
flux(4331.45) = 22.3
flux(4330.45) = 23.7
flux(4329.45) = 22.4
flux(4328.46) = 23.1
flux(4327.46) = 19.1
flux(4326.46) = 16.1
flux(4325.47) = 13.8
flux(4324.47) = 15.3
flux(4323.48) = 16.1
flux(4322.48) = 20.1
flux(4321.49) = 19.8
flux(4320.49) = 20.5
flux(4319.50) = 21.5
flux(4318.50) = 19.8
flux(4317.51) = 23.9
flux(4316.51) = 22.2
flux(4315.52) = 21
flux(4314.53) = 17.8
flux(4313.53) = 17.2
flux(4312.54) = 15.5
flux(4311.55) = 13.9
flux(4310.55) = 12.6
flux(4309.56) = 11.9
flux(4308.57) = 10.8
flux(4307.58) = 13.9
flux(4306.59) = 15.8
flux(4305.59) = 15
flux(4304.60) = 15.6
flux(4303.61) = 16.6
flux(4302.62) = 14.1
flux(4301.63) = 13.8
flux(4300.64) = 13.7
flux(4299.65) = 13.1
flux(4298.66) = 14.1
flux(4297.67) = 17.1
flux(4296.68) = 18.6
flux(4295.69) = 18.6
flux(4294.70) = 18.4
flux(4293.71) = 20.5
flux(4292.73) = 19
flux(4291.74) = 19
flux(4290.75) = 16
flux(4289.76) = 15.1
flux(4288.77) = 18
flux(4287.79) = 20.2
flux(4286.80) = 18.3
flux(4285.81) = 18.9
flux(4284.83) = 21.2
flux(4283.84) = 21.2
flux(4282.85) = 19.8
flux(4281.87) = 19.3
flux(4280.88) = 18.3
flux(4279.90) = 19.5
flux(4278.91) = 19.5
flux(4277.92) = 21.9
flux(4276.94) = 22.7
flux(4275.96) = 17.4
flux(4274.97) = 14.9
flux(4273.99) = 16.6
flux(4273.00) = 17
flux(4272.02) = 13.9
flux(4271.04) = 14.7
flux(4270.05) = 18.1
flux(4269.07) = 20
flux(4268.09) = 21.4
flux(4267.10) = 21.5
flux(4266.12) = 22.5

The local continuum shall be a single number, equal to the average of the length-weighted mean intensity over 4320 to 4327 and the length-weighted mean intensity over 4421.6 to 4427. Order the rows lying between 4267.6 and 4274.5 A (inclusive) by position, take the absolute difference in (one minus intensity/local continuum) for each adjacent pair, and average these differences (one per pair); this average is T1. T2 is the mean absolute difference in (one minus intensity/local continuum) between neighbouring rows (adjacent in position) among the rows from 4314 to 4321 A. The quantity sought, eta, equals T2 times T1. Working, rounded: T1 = 0.09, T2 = 0.111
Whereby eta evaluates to 0.0105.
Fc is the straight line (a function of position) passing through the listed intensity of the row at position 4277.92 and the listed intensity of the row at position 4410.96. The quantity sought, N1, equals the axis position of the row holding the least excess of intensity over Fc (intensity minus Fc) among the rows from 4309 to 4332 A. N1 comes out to 4309.56 A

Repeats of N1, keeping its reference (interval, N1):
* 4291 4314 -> 4308.57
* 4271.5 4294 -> 4272.02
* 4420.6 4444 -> 4435.40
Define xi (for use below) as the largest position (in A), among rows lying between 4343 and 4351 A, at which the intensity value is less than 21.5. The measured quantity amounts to 4350.44 A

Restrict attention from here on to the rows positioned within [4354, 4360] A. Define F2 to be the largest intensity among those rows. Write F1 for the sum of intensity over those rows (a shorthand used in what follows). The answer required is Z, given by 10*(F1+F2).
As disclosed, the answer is 1451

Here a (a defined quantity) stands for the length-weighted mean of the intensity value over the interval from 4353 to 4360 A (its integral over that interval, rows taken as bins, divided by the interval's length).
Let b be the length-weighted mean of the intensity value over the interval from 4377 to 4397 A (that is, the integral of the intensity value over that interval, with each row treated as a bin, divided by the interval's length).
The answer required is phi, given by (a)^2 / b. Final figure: 21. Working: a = 20.2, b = 20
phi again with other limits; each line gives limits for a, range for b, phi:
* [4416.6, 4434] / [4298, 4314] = 33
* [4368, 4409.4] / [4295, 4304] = 25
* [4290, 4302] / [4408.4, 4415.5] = 13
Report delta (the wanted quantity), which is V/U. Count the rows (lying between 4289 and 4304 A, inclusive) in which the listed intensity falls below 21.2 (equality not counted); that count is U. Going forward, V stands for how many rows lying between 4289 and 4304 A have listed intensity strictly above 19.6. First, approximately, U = 15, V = 1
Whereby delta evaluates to 0.07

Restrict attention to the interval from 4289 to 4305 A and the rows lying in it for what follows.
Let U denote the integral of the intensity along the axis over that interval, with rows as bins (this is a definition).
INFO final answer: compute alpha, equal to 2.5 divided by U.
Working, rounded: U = 264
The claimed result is 0.0095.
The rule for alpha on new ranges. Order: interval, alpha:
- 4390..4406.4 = 0.0077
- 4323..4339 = 0.0080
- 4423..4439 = 0.0073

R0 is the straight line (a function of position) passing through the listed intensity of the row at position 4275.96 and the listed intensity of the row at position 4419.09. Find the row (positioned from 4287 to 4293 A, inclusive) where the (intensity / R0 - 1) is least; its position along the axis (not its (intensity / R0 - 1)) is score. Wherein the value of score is 4289.76 A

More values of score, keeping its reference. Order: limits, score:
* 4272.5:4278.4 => 4274.97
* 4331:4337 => 4336.44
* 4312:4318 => 4312.54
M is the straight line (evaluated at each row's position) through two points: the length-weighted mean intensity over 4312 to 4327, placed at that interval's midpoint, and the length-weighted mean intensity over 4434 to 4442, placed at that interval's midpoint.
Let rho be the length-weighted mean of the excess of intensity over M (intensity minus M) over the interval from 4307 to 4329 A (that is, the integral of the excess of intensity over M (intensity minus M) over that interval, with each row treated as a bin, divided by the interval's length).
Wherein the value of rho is -1.11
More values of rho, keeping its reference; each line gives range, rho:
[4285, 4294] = 0.50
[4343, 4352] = 0.69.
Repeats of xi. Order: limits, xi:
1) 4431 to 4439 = 4435.40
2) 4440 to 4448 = 4446.65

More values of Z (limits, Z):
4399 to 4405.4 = 1324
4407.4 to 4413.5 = 1522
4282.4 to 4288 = 1408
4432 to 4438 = 1506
